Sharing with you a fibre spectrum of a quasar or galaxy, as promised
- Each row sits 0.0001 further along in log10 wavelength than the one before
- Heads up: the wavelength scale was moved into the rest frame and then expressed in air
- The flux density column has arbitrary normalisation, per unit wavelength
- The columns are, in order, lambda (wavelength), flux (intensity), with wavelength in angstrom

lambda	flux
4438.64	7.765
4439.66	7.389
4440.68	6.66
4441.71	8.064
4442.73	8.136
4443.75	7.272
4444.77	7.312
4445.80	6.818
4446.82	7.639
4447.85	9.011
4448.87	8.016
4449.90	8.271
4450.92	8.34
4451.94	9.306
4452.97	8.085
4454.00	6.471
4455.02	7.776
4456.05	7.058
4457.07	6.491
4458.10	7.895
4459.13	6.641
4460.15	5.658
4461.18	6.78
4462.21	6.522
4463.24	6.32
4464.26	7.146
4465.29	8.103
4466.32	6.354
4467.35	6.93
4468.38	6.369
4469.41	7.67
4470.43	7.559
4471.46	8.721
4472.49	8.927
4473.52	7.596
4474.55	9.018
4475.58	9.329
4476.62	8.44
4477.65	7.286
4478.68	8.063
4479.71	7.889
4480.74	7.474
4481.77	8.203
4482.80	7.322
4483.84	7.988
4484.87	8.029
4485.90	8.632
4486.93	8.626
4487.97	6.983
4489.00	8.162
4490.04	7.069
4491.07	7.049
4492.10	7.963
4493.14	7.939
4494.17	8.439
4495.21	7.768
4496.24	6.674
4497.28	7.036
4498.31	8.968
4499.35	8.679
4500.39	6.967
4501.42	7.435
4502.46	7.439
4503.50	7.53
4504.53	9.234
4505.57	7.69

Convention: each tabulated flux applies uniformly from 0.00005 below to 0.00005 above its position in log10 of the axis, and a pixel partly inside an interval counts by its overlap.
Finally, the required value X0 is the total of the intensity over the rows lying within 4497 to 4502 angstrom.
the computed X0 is 39.1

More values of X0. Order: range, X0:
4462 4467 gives 34.4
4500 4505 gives 38.6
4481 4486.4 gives 40.2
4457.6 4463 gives 33.5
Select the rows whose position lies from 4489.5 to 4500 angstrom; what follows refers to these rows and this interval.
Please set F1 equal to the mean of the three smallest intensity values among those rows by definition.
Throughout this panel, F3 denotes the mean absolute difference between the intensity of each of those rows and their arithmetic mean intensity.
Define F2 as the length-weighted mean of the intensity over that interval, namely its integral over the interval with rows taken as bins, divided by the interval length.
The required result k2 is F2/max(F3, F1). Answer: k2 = 1.119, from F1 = 6.9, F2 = 7.7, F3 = 0.64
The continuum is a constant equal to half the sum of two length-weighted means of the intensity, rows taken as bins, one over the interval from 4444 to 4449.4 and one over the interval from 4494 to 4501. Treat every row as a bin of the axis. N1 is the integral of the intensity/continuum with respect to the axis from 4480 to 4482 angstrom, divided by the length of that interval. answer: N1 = 1.01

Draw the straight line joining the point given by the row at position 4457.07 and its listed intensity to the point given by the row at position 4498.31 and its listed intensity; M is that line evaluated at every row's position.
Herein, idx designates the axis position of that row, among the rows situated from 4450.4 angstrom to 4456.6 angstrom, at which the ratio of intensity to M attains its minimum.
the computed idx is 4454.00 angstrom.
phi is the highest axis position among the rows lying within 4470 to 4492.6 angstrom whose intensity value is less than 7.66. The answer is 4491.07 angstrom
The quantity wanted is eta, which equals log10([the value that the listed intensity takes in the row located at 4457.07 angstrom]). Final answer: 0.81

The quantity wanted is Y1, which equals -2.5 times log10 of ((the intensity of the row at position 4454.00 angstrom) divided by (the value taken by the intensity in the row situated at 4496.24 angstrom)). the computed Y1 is 0.03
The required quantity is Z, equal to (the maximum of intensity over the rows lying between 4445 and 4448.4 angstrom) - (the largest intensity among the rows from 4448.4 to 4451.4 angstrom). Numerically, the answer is 0.67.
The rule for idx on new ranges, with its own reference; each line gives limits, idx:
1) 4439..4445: 4440.68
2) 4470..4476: 4473.52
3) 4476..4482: 4477.65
